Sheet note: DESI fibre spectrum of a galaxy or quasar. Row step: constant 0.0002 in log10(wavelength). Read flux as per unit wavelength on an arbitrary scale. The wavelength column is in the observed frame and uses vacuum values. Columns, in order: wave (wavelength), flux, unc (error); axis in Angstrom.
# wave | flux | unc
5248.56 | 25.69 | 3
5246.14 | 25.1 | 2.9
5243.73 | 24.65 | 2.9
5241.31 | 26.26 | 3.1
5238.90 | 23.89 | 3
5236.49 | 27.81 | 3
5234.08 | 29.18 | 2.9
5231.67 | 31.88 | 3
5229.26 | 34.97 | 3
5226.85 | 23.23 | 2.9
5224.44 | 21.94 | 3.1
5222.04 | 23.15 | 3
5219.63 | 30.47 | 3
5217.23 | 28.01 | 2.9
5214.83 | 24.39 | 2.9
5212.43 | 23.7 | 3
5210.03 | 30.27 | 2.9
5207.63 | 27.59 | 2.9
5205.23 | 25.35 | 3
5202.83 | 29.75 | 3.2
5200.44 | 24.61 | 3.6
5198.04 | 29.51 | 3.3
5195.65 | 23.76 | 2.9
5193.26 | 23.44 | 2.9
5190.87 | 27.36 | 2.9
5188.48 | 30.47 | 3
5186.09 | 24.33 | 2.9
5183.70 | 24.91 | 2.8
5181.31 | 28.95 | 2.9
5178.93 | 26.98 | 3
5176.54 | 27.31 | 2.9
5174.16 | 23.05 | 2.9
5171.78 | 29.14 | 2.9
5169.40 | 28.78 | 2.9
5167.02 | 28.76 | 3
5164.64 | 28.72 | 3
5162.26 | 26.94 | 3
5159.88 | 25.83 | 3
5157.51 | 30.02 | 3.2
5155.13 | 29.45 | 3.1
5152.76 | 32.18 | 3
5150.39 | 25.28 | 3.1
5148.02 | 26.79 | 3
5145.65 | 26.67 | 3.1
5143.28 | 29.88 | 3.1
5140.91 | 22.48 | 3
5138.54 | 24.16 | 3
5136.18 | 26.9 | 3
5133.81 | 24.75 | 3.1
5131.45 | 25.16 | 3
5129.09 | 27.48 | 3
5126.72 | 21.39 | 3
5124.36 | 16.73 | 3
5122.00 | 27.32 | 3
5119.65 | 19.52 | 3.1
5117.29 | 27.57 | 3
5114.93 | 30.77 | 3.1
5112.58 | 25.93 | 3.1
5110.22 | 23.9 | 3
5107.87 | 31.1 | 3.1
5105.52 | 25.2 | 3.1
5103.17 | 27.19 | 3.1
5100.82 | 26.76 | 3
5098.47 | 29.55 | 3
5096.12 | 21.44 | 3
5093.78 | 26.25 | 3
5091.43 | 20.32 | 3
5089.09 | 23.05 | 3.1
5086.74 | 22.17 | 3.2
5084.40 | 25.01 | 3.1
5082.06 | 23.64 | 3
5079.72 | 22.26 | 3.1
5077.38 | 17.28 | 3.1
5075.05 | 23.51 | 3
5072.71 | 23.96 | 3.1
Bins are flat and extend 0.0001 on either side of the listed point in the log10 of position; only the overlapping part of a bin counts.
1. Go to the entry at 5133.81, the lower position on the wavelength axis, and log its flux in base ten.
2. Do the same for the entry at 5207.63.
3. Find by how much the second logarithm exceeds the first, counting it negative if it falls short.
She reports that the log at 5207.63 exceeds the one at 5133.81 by 0.05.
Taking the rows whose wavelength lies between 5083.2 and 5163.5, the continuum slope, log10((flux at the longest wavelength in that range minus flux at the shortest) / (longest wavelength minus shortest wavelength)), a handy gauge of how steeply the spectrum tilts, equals -1.6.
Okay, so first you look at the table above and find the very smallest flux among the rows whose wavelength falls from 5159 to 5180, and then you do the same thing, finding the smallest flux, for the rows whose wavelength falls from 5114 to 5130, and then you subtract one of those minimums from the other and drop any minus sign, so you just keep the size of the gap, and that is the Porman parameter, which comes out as 6.3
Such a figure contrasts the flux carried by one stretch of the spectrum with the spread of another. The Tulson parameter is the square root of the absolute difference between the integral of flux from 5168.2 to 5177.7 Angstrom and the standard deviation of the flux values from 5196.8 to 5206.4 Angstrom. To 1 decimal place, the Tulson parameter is 16.0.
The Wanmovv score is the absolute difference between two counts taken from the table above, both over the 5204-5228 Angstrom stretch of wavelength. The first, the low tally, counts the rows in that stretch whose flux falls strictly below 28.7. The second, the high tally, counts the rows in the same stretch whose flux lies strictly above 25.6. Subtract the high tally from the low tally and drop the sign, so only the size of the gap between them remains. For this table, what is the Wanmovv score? 4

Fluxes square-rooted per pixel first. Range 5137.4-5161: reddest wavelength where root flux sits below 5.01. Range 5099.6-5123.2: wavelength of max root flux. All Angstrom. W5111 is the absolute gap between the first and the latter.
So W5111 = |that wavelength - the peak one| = 33.0 Angstrom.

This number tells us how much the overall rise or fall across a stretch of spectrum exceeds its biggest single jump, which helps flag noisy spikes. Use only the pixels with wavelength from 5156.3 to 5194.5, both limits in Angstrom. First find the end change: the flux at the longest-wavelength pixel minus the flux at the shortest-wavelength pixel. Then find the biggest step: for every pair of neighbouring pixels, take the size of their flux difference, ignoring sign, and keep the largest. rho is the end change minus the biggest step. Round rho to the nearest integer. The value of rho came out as -13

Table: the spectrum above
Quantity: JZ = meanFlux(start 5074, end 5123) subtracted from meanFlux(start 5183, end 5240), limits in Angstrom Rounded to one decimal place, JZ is 2.1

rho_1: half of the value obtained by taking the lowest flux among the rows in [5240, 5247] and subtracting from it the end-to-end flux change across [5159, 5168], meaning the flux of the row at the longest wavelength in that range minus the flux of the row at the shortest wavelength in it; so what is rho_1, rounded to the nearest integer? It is 11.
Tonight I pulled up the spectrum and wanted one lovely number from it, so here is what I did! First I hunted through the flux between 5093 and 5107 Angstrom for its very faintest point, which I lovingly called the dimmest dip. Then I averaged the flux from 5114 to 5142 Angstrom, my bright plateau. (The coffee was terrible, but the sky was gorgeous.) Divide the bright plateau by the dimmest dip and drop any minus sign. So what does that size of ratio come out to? 1.14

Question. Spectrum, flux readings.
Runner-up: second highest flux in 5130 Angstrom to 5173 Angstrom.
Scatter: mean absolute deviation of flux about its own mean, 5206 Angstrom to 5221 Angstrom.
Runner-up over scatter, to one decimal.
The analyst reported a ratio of 13.4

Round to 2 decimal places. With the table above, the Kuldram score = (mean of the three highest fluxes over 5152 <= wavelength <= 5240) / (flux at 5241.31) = 1.26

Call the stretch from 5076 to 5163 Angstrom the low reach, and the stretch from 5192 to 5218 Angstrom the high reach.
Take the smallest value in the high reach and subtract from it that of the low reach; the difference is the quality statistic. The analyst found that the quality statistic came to 6.7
